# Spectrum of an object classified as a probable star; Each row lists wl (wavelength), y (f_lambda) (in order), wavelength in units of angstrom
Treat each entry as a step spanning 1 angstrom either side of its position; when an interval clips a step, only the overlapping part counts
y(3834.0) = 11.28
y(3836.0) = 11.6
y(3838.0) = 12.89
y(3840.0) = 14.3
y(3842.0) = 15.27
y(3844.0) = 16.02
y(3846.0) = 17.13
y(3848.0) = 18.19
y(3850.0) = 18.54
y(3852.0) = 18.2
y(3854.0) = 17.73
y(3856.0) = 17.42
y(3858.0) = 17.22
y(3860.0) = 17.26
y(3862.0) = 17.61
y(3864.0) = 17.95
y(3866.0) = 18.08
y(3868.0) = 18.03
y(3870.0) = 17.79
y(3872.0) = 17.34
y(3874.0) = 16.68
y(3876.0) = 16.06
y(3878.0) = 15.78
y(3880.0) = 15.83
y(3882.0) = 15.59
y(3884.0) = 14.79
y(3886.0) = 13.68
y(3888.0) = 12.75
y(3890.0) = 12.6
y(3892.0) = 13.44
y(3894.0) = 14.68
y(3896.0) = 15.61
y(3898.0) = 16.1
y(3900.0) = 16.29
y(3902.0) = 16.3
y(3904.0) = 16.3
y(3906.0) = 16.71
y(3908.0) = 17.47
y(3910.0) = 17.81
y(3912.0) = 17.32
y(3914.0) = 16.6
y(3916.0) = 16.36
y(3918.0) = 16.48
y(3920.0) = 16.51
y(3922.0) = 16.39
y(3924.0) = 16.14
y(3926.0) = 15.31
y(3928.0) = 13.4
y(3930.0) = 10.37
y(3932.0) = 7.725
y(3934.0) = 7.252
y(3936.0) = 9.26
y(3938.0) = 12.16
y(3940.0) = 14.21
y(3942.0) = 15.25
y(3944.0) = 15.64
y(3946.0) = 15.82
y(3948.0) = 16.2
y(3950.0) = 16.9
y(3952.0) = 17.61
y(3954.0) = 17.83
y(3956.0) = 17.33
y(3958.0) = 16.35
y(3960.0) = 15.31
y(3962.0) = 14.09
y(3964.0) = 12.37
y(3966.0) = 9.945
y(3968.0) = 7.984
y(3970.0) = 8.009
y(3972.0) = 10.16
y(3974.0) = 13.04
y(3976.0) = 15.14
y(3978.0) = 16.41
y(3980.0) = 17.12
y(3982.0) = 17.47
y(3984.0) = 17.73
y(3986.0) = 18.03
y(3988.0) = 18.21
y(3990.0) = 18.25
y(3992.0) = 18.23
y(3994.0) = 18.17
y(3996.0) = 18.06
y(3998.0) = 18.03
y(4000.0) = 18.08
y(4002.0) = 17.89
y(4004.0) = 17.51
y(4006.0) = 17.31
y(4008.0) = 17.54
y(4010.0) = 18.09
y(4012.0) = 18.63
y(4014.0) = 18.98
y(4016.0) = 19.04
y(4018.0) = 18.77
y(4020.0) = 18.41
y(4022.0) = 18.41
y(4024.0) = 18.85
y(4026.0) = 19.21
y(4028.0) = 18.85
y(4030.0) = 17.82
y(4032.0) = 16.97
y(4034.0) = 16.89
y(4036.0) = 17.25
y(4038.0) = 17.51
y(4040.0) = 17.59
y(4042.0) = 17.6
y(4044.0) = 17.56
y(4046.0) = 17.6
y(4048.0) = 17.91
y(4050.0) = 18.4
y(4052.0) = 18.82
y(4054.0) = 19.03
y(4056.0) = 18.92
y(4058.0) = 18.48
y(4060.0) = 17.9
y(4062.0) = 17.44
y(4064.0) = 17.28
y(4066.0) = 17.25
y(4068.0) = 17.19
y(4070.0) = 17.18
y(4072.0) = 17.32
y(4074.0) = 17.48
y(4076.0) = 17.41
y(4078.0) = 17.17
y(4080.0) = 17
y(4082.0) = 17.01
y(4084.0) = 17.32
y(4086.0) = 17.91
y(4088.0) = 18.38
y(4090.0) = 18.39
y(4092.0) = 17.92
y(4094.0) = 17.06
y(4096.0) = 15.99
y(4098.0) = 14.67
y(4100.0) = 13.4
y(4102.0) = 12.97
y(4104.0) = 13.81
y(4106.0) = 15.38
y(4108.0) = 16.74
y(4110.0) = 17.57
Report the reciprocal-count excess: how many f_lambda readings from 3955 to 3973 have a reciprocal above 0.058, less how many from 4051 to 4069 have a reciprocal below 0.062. -1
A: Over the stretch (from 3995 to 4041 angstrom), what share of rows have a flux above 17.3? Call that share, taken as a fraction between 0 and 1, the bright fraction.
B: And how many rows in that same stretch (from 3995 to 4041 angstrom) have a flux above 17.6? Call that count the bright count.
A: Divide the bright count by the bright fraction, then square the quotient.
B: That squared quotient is 298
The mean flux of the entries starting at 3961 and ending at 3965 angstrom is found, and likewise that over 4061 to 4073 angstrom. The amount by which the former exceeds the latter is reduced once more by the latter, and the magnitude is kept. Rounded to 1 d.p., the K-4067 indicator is 21.3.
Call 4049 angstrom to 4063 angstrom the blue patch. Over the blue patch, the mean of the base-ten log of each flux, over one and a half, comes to 0.84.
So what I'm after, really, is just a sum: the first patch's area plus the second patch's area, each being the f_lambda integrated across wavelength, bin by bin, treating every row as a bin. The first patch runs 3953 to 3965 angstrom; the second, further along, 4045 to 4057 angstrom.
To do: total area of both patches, 408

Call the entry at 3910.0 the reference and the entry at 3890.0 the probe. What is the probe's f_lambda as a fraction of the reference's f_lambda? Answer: 0.71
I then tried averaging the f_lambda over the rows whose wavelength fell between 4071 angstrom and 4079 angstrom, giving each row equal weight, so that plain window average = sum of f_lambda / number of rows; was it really 17.3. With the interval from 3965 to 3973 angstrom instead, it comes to 9.0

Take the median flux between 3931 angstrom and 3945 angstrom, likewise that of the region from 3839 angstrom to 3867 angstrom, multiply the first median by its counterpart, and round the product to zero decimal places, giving 213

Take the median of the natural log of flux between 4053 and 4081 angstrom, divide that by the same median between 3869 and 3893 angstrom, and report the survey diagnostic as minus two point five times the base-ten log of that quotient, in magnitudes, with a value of -0.039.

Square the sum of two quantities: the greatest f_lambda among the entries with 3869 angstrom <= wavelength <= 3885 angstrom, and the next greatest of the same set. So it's 1234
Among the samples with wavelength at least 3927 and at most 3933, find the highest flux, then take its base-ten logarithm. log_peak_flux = 1.13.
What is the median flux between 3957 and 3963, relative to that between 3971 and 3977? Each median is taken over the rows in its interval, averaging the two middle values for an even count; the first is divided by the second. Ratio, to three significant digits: 1.17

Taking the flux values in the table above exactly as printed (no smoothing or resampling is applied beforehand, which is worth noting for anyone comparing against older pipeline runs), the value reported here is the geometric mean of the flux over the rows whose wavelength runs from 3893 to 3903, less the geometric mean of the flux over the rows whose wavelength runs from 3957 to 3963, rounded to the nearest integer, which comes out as 1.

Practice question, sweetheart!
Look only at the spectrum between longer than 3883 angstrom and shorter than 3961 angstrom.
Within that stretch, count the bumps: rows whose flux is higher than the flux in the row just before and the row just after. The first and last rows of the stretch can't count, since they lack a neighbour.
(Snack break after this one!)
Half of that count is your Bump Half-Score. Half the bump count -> 1.5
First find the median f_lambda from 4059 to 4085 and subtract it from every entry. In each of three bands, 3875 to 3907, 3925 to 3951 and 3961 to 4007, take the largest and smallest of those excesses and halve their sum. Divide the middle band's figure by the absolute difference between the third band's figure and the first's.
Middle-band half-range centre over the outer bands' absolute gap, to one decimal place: -3.4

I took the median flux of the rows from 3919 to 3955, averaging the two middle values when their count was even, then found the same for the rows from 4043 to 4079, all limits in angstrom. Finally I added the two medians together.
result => 33.0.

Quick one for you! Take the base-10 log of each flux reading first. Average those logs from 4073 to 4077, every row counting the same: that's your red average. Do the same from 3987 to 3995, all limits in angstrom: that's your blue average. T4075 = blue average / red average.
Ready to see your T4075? 1.02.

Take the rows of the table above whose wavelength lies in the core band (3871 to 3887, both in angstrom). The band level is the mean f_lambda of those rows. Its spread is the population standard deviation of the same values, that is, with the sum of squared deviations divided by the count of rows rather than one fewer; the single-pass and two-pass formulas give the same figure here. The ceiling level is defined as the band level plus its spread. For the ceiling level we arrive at 16.8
